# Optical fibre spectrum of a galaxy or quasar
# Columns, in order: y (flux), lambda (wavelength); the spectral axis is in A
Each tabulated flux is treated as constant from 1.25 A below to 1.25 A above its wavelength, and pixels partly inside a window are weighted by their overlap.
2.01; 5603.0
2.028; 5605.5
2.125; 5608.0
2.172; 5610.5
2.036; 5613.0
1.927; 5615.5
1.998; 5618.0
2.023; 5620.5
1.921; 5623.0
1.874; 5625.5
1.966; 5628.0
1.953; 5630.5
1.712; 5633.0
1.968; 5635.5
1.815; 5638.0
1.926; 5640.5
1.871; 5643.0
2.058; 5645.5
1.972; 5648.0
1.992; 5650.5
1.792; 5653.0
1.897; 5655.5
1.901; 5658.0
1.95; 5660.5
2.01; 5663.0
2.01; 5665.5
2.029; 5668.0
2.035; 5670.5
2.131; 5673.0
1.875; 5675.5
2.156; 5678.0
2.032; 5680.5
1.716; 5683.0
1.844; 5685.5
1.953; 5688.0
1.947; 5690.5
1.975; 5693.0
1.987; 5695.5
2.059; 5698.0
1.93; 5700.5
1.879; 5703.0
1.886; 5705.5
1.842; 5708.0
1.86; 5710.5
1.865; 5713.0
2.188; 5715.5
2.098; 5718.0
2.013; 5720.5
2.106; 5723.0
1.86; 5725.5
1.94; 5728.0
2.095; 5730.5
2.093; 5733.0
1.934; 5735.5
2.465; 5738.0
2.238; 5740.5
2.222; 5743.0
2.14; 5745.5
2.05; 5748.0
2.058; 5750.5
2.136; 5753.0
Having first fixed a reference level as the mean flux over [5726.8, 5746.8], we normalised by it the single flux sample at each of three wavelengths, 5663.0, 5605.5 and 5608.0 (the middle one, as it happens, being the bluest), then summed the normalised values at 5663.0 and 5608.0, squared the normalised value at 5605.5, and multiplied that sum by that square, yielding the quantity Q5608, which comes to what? 1.7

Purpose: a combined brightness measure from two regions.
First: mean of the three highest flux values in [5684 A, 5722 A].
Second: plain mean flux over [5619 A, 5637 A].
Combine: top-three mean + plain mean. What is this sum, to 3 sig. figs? 4.03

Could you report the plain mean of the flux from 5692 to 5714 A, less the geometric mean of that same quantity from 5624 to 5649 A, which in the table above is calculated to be 0.011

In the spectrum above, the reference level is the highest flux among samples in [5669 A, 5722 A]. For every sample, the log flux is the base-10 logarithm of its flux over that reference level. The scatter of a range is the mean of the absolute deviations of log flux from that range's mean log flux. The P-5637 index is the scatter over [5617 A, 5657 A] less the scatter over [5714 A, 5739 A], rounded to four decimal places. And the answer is -0.0076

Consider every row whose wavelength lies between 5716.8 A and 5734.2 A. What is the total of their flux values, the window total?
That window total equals 14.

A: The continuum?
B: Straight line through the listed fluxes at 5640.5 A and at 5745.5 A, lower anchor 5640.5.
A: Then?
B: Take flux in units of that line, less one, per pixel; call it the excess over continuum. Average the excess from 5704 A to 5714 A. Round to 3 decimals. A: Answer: -0.098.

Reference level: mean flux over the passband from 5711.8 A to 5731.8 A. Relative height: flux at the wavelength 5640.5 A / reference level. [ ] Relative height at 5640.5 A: 0.95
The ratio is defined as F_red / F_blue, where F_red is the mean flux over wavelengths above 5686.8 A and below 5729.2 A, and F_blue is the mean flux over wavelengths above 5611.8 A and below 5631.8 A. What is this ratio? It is 1.001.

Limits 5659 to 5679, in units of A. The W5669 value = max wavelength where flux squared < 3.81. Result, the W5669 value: 5675.5 A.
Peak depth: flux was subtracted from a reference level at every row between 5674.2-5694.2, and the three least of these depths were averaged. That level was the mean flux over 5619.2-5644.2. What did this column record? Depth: -0.151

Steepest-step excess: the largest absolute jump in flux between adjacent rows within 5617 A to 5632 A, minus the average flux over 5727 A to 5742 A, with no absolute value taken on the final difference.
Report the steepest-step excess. -2.03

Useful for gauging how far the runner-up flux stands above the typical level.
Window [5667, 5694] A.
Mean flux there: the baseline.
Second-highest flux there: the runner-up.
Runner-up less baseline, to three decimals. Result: 0.159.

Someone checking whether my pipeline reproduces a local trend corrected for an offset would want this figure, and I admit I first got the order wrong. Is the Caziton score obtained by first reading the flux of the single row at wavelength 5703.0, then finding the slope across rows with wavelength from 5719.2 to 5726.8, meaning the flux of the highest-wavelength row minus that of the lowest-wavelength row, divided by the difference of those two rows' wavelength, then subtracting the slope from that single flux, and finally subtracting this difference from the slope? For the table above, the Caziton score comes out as -1.94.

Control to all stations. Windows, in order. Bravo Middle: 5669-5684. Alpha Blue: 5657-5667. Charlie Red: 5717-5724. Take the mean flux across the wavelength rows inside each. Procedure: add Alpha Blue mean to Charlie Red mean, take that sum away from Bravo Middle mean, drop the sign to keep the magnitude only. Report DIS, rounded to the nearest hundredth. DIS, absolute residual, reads 2.05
